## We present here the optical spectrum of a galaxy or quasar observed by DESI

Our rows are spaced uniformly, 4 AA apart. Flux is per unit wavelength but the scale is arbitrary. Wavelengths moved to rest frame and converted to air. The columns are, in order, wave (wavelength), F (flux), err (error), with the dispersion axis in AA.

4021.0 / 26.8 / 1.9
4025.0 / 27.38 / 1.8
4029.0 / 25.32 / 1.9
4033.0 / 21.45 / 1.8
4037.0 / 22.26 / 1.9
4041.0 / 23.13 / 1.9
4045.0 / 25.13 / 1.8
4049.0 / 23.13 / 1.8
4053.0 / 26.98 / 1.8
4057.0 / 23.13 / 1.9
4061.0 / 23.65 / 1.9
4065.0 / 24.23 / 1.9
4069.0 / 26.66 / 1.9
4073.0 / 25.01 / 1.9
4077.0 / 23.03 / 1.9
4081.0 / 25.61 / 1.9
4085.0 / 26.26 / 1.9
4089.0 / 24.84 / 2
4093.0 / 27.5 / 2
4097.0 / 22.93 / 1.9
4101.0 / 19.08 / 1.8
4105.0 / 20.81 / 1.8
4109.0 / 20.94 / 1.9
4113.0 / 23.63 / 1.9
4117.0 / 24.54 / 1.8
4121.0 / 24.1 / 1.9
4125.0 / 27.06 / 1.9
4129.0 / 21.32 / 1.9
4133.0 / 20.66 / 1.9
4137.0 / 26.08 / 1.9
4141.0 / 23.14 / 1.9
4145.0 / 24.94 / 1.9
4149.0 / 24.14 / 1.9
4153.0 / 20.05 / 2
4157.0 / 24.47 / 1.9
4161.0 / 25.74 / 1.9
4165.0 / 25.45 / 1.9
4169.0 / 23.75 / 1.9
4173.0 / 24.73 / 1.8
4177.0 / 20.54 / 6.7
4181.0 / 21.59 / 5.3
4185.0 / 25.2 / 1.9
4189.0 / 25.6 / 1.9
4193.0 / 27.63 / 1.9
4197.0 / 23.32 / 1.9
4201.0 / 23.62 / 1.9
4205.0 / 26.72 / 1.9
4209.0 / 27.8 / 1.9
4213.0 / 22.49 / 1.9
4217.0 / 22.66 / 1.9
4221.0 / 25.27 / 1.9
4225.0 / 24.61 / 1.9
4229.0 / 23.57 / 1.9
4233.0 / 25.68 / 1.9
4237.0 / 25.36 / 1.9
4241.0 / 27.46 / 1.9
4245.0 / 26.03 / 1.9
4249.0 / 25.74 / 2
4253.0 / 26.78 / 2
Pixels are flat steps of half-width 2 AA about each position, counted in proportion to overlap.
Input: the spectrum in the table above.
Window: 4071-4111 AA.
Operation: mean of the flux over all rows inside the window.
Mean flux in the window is 23.6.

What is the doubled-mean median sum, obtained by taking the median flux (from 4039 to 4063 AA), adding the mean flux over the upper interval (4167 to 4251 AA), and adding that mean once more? 72.9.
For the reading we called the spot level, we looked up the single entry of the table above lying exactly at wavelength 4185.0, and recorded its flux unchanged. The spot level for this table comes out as 25.2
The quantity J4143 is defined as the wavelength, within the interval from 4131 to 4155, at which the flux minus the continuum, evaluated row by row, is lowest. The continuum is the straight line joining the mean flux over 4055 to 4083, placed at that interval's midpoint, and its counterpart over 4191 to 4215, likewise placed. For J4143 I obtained 4153.0 AA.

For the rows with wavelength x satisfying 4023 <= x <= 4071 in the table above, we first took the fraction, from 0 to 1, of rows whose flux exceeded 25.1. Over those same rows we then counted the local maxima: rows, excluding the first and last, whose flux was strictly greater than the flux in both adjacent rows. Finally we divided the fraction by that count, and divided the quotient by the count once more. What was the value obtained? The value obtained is 0.104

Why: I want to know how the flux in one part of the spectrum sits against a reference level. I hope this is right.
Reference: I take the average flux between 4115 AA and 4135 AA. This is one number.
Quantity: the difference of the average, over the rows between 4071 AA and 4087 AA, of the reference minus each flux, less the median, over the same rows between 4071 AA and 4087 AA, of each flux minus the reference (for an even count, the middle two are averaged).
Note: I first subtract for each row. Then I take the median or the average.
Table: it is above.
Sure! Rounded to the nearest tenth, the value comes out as -3.2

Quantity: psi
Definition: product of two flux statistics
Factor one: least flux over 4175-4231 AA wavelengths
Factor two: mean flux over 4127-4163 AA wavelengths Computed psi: 480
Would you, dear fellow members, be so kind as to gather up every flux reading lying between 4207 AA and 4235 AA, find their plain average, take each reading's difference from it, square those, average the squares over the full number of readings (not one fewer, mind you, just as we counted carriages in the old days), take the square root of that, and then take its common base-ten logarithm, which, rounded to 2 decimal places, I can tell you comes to 0.24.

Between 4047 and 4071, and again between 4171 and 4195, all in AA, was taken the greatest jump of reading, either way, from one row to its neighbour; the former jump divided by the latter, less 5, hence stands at -4.08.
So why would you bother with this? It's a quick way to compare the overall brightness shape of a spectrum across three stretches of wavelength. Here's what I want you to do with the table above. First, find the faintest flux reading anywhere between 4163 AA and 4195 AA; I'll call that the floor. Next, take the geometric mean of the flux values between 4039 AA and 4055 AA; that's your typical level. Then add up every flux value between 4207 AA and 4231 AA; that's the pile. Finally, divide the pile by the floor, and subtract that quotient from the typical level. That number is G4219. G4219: 17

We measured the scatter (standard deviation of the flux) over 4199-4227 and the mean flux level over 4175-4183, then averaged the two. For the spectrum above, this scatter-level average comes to 11.5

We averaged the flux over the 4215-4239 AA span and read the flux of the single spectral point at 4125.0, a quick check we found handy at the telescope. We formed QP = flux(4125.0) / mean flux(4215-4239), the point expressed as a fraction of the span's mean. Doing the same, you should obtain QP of 1.10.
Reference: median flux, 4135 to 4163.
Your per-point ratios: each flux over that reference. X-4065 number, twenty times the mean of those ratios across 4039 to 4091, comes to 20.2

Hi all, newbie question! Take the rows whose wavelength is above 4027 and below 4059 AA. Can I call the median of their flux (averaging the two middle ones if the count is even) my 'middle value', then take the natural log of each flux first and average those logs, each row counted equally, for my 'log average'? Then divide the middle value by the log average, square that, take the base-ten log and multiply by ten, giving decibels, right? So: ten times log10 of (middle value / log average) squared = 17.3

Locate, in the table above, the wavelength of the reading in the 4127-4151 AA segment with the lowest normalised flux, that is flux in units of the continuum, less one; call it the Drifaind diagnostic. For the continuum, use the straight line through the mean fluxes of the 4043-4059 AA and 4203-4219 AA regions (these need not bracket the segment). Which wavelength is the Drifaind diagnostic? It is 4133.0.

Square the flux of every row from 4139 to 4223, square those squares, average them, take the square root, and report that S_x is 599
